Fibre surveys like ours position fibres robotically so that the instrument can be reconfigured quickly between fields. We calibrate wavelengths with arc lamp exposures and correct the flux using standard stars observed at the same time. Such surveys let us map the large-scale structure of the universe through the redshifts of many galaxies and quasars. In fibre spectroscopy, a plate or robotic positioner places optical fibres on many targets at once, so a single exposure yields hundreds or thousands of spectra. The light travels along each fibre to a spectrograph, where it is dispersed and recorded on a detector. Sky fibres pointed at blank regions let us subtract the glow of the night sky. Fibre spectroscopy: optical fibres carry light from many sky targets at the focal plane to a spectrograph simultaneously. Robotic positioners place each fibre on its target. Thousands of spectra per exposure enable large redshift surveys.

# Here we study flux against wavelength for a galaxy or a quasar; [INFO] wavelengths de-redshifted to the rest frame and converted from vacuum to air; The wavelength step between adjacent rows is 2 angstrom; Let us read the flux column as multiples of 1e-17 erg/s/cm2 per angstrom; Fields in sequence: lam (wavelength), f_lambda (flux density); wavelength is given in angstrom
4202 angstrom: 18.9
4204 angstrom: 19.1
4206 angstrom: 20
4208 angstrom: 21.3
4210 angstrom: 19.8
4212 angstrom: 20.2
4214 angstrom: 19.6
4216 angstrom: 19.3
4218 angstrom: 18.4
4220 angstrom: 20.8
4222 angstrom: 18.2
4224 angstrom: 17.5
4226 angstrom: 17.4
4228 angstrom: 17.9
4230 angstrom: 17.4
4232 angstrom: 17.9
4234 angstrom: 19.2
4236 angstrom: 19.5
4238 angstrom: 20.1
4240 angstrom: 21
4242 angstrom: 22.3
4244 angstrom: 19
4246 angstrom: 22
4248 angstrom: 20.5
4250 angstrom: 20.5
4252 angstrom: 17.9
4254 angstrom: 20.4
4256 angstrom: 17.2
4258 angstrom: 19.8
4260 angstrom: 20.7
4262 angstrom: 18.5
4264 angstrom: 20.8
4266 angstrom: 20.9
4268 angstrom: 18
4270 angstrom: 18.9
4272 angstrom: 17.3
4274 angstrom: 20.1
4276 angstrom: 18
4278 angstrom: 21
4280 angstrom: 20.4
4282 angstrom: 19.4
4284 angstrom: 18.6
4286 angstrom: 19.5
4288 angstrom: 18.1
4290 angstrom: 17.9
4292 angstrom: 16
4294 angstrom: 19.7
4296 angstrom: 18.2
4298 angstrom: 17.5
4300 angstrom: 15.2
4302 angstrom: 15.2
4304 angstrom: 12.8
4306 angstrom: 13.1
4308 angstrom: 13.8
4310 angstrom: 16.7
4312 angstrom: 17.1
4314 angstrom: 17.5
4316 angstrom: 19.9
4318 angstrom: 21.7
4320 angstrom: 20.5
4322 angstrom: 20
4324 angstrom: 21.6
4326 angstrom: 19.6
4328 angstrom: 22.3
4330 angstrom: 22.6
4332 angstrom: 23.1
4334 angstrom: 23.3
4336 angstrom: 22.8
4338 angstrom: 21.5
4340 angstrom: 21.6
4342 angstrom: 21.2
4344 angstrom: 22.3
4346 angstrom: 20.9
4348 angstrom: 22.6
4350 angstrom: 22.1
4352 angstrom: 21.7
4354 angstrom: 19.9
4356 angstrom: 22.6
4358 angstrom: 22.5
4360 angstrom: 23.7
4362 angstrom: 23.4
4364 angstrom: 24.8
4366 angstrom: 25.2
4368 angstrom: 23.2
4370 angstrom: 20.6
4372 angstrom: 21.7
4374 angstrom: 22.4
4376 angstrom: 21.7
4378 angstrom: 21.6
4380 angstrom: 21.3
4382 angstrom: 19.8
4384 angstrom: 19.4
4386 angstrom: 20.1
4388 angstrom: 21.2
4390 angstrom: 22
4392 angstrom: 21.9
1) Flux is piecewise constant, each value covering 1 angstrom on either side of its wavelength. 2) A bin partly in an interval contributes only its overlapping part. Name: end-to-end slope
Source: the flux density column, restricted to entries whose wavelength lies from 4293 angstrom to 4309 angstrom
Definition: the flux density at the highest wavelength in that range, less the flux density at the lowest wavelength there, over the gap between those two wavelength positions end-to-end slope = -0.42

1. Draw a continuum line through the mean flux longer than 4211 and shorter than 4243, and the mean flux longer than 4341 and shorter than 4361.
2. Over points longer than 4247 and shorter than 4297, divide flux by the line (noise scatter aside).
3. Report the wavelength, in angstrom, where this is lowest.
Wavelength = 4292 angstrom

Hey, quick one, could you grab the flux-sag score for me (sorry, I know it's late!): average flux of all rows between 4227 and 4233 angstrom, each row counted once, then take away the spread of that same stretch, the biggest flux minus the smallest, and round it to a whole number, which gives 17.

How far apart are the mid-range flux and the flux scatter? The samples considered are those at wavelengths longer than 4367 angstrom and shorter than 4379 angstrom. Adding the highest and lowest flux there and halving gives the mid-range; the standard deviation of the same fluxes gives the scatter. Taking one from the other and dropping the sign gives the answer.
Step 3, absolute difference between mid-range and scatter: 21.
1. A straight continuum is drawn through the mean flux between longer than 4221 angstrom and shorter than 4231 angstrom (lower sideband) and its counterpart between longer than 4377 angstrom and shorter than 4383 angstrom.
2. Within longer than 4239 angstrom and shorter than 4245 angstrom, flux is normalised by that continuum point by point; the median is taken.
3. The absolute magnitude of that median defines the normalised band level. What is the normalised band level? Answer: 1.17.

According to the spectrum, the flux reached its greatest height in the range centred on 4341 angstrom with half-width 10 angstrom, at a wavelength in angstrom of 4334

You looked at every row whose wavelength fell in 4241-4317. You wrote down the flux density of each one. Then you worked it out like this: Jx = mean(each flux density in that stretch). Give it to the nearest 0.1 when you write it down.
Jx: 18.4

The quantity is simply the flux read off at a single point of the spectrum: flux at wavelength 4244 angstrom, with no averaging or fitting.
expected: 19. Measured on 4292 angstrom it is 16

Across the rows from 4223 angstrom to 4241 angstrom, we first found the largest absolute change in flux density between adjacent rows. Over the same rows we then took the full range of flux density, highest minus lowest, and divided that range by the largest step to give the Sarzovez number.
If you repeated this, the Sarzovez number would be 2.8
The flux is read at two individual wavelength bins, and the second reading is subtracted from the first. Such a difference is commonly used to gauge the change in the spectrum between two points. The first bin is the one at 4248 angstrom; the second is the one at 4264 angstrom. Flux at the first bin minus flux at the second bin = 0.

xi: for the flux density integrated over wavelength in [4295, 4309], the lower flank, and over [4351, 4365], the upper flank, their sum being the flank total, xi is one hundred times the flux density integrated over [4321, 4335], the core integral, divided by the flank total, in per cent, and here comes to 58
